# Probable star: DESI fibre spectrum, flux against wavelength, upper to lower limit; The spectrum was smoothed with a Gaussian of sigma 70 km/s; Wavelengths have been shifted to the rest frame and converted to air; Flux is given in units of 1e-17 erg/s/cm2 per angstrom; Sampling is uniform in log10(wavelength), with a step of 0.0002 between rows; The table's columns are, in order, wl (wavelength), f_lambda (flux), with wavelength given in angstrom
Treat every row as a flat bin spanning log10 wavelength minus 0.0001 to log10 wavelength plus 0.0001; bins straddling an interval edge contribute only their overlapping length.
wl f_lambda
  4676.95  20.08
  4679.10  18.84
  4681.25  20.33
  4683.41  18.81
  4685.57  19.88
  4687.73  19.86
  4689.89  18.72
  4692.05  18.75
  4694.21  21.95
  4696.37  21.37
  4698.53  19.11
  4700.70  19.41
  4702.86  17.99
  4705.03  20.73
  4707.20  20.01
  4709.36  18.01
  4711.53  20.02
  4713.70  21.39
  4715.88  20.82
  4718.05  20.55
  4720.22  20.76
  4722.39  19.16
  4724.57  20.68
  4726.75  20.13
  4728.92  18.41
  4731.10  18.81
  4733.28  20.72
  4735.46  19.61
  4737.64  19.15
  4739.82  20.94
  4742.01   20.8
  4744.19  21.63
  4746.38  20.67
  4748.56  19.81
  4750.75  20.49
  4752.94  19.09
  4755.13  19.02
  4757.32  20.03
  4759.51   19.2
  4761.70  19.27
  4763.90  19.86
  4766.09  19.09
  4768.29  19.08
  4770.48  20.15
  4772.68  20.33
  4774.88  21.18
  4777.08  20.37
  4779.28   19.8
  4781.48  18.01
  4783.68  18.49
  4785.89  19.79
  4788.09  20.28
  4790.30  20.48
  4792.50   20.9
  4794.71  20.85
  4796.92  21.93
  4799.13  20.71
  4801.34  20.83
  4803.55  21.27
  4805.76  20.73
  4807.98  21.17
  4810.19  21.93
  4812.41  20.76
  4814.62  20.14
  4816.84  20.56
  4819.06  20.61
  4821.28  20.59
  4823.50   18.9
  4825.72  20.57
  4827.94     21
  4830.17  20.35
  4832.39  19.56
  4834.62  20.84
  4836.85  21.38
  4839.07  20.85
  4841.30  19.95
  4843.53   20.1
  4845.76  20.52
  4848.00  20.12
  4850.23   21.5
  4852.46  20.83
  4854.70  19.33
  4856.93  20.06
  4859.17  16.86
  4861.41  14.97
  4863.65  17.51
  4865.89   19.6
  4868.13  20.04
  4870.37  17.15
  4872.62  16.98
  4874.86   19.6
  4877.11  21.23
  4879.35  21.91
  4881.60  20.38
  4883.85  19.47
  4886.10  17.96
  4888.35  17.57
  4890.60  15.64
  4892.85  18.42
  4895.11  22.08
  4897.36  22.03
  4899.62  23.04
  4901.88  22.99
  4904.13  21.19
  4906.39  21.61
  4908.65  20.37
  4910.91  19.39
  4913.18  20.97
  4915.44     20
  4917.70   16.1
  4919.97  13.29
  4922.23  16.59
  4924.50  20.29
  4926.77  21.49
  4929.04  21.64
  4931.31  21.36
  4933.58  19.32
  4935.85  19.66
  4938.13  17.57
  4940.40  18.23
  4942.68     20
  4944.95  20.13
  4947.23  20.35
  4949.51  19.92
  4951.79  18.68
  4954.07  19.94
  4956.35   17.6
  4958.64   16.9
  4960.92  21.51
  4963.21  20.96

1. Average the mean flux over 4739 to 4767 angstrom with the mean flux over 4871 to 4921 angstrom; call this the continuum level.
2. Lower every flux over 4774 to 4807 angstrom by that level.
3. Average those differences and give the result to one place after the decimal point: 0.6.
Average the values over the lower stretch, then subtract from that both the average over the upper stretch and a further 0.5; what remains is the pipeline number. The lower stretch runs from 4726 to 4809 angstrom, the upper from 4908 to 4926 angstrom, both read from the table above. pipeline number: 1.2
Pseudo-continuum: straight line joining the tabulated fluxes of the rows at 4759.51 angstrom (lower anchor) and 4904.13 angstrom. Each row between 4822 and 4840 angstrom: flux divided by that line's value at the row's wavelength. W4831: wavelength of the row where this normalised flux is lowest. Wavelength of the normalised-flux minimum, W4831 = 4823.50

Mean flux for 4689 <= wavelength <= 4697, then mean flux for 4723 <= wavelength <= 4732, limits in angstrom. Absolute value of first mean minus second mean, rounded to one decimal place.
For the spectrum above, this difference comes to 0.7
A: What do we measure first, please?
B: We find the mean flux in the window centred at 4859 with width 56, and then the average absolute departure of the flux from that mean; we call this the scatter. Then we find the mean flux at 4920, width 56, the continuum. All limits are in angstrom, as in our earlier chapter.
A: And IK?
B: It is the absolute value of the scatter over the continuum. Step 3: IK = 0.0649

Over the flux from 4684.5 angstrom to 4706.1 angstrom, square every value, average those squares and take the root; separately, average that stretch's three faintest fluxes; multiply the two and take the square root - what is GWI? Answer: 19.1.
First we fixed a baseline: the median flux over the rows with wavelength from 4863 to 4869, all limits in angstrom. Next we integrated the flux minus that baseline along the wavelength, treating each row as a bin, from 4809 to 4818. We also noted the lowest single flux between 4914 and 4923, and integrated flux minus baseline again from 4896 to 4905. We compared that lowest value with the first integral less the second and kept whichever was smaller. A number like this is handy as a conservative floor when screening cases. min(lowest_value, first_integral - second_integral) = -13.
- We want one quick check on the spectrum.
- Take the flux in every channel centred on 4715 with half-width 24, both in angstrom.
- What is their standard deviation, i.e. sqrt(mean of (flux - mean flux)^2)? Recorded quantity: 1.1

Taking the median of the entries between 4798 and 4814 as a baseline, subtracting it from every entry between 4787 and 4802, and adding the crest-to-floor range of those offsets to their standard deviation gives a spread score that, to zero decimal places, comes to 2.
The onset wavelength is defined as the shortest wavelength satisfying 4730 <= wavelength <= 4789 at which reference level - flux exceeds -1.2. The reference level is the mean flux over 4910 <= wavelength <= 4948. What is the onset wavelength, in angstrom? 4731.10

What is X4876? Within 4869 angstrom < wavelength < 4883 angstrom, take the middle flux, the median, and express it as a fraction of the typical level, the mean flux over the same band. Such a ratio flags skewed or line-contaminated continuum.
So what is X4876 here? 1.023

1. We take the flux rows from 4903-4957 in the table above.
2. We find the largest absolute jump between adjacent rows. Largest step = 3.9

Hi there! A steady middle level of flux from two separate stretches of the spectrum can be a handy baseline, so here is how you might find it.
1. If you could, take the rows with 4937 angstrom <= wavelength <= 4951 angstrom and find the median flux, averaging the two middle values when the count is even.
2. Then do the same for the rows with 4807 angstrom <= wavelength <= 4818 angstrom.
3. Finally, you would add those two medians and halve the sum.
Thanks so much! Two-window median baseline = 20.4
